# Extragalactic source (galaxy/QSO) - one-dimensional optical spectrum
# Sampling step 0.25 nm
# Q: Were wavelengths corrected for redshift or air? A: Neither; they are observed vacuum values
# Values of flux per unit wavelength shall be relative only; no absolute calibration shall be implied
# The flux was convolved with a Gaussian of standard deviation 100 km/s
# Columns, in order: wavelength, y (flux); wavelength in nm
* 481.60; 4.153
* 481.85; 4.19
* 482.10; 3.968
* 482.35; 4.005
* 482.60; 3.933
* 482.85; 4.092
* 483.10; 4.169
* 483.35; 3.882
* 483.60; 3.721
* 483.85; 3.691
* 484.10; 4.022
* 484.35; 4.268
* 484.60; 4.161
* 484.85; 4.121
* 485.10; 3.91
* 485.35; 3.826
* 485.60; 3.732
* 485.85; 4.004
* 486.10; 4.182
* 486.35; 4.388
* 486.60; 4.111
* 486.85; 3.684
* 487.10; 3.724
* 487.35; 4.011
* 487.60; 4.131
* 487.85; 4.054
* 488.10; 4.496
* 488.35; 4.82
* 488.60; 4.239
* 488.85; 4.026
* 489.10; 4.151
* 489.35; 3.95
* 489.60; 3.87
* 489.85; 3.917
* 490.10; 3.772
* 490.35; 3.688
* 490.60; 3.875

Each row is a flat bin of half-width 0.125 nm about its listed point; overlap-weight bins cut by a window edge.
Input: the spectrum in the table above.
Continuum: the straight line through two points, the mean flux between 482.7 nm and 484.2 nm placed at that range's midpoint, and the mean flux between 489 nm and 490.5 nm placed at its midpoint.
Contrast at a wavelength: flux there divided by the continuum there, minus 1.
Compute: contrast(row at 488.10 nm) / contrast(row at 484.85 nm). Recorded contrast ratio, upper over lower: 3.0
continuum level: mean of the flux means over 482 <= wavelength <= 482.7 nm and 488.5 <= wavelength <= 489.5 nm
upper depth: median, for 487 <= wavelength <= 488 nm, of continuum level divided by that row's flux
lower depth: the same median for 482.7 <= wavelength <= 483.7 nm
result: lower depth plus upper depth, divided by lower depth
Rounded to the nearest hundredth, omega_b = 1.99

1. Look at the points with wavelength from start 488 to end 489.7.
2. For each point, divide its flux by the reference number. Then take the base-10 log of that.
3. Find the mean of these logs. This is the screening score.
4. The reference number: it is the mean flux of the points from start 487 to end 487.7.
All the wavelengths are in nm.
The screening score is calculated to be 0.027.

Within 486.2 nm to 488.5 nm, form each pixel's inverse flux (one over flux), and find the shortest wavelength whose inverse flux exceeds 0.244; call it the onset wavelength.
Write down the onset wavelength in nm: 486.85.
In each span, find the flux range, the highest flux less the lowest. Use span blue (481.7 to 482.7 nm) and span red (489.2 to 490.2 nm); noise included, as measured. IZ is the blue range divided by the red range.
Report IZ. 1.44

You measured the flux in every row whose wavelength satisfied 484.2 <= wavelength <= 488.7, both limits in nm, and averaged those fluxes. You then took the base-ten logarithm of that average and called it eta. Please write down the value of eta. 0.613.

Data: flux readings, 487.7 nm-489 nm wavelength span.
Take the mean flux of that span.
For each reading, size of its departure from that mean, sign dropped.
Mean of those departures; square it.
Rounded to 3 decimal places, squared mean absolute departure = 0.070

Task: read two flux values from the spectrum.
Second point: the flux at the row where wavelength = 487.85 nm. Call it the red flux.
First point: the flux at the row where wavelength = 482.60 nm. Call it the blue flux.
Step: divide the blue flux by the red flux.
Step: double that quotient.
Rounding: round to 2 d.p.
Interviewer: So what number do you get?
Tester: 1.94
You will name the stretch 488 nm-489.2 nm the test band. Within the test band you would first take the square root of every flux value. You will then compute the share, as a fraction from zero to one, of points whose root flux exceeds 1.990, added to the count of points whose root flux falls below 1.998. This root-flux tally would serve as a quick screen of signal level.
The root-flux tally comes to 1.0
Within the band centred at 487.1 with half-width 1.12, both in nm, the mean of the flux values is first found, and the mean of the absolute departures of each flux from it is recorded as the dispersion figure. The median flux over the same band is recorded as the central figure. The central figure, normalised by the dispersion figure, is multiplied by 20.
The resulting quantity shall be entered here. 423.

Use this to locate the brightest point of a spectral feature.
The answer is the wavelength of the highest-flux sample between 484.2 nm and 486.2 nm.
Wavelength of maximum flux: 484.35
